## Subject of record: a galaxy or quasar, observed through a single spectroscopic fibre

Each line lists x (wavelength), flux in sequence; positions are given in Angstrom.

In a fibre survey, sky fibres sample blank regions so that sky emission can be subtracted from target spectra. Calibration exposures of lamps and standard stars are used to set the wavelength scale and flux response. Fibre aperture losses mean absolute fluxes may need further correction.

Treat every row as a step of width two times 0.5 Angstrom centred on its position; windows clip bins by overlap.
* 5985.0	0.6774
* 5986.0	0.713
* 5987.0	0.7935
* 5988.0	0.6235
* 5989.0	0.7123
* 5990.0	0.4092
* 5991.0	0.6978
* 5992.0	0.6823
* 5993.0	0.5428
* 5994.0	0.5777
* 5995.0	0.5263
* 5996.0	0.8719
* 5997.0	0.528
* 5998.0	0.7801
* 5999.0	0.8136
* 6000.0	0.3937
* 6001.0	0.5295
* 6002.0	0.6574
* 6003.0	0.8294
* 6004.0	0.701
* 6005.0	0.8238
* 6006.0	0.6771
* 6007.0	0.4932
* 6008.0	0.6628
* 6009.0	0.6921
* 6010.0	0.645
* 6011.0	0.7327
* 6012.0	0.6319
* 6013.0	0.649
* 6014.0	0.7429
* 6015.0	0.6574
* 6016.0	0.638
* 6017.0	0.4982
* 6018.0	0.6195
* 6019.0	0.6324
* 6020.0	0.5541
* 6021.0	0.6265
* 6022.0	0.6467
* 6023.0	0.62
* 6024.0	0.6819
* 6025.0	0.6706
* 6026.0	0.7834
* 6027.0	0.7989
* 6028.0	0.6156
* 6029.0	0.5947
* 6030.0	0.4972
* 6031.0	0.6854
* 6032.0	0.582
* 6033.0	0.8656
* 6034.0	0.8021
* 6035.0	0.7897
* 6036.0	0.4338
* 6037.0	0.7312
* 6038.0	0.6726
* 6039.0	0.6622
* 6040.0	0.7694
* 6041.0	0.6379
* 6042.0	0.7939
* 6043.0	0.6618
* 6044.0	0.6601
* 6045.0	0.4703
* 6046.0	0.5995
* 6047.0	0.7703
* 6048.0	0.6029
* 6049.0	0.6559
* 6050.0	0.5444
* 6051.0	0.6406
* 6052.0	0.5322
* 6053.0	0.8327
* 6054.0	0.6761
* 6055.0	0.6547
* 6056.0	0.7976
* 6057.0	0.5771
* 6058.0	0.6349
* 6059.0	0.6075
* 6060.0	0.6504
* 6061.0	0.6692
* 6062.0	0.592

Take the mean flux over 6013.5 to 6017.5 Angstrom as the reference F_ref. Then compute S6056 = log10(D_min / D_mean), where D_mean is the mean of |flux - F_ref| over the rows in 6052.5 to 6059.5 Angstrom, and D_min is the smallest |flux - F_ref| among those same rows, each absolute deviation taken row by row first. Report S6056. -2.0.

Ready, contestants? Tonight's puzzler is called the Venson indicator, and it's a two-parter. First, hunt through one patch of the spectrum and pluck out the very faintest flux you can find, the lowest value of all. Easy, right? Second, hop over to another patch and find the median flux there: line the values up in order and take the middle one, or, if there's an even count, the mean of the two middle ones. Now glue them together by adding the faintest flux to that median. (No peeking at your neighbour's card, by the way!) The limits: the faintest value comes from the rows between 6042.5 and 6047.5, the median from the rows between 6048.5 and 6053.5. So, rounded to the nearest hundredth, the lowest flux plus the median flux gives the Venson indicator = 1.11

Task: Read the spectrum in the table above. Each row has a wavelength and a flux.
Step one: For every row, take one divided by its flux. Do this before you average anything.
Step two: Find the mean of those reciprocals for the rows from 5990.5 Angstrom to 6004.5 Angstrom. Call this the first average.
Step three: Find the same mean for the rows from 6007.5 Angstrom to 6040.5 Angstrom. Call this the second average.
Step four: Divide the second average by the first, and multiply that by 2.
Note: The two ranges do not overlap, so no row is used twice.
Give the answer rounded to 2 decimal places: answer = 1.92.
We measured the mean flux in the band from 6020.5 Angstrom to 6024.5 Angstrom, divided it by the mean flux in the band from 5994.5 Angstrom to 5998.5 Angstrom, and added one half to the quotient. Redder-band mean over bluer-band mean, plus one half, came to 1.45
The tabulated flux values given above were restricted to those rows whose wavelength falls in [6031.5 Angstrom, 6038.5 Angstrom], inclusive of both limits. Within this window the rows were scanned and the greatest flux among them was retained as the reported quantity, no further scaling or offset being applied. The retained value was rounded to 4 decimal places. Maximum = 0.8656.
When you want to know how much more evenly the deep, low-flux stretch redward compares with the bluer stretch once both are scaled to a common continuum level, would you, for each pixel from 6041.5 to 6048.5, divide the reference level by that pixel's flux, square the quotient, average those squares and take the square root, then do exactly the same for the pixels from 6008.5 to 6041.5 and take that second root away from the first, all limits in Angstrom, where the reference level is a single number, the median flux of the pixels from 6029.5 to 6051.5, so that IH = 0.027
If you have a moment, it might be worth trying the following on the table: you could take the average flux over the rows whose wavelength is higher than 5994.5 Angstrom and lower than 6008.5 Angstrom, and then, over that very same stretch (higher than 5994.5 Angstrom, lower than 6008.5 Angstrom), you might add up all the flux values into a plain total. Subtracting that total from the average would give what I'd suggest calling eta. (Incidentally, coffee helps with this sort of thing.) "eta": -8.62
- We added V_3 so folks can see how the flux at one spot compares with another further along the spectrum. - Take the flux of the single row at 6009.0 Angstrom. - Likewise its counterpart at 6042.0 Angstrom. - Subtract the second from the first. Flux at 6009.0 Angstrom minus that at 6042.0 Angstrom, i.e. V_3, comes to -0.10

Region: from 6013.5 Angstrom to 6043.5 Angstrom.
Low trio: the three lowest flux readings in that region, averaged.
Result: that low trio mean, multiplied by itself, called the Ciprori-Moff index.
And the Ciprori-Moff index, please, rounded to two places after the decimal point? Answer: 0.23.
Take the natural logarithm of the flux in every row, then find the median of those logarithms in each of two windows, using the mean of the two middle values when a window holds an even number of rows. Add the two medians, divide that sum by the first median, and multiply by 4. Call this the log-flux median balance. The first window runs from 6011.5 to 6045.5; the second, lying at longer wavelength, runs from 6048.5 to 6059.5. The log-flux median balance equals 8.2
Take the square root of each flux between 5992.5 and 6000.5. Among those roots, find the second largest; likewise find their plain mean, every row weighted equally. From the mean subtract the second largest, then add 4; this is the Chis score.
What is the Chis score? 3.88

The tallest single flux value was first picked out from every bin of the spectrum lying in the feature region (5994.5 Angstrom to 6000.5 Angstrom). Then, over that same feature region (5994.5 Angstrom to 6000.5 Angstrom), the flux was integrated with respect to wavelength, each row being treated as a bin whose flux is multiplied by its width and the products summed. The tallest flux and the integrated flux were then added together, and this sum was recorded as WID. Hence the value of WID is 4.79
